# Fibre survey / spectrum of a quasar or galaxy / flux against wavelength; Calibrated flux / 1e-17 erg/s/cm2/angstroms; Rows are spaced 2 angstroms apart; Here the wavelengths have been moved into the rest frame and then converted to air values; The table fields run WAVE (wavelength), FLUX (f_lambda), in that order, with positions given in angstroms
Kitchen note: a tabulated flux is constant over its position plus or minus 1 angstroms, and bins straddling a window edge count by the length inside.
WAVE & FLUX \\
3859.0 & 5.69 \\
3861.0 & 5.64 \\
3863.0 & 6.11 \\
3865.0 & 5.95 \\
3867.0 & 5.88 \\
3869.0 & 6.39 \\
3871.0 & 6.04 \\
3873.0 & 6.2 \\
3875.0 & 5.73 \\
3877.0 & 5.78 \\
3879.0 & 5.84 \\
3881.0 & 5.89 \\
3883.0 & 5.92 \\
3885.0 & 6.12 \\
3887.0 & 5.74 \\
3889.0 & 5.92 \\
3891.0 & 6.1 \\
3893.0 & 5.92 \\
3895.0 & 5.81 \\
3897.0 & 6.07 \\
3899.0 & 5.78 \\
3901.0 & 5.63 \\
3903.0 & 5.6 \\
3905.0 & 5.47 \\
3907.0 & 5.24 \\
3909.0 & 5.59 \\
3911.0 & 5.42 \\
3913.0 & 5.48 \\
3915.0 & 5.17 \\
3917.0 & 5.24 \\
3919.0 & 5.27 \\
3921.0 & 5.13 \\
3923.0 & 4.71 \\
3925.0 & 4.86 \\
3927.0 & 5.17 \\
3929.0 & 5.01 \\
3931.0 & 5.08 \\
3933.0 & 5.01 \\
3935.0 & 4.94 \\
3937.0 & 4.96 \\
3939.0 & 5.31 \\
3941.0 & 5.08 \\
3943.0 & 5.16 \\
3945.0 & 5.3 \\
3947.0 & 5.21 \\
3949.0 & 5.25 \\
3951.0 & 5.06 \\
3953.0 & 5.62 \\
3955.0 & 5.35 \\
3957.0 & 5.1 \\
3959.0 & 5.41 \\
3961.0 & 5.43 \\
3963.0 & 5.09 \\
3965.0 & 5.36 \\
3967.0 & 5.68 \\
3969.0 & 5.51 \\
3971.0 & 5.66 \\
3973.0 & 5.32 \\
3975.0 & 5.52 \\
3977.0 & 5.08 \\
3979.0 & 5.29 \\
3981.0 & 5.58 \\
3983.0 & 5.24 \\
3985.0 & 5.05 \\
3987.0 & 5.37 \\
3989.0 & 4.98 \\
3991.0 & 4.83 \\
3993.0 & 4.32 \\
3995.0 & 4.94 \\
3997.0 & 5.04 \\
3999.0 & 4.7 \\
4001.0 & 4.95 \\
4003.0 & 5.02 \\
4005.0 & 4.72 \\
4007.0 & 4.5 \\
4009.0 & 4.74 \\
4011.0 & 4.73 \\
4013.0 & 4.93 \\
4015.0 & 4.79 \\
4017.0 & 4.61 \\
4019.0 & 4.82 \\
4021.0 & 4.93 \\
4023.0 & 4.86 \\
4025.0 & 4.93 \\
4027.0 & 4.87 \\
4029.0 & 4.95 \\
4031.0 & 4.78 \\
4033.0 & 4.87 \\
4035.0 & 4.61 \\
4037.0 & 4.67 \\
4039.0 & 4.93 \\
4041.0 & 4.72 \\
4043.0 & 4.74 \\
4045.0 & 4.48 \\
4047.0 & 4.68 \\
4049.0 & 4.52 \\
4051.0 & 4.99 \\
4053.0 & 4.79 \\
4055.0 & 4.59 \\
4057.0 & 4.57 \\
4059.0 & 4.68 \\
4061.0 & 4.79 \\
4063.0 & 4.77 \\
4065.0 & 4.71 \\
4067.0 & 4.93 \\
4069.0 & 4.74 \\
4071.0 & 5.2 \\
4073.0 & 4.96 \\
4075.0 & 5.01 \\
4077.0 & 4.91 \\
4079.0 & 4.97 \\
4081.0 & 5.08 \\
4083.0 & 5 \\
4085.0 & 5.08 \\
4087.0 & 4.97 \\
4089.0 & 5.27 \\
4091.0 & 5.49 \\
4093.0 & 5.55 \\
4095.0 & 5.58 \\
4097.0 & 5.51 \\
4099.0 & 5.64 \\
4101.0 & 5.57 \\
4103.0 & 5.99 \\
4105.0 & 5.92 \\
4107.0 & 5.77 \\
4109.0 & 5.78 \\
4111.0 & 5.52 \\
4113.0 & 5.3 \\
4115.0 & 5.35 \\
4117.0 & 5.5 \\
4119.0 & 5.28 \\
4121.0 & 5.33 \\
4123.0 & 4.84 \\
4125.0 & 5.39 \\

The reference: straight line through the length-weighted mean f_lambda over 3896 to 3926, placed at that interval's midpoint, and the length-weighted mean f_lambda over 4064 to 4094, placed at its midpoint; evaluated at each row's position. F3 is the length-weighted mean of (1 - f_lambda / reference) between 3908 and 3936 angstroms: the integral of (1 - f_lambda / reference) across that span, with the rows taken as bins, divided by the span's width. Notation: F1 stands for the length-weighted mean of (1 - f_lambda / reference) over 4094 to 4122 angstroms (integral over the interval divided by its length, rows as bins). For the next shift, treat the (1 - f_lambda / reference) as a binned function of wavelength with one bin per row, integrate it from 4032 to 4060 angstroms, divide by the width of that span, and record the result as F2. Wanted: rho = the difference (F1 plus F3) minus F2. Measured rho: -0.16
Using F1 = -0.114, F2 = 0.08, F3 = 0.039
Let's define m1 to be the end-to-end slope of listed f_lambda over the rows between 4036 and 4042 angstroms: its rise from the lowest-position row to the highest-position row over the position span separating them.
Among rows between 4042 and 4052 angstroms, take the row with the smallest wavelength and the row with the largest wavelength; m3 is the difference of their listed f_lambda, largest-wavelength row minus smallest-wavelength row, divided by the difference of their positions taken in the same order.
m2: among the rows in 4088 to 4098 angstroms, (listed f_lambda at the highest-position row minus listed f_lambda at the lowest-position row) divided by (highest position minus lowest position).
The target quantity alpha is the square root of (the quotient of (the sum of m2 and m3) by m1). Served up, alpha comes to 2.2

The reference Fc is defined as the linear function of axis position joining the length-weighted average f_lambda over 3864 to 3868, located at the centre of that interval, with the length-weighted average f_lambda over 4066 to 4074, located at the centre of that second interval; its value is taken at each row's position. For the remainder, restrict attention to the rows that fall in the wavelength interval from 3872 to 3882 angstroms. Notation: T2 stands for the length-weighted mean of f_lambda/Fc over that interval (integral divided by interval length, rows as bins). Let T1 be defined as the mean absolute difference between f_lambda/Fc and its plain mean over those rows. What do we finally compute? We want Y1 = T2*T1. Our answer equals 0.021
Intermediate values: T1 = 0.021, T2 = 1.00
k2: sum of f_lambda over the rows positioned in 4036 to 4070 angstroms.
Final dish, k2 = 80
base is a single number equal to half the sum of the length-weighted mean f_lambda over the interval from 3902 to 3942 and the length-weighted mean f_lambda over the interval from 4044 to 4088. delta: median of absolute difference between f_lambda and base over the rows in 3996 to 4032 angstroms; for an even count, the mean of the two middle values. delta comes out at 0.17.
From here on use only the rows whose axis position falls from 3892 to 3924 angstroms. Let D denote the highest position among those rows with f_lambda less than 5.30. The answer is 3923.0 angstroms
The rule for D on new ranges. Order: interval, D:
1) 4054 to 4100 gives 4089.0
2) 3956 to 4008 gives 4007.0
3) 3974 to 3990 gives 3989.0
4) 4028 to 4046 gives 4045.0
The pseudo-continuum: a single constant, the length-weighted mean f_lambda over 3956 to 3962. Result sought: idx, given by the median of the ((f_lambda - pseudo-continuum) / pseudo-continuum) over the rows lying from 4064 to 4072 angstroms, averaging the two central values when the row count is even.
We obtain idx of -0.09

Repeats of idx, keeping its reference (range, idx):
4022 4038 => -0.08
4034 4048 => -0.12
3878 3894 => 0.11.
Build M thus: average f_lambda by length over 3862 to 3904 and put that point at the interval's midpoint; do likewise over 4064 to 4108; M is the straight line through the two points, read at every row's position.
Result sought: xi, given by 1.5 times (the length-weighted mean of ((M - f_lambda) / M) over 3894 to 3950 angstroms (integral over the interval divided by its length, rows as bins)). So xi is 0.13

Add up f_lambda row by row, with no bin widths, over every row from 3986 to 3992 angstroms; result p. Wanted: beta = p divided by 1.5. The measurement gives 10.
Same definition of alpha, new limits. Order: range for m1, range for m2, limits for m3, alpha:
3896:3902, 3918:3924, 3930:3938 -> 1.2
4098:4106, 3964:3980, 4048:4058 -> 0.2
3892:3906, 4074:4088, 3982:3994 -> 1.6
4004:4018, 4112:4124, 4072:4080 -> 2.2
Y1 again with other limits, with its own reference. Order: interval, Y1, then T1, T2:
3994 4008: 0.028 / 0.030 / 0.92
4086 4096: 0.049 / 0.044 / 1.11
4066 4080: 0.019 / 0.019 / 1.00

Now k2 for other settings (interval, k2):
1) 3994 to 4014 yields 48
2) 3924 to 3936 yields 30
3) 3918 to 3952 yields 87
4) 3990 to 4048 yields 139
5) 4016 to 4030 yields 34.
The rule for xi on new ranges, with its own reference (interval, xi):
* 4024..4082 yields 0.16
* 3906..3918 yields 0.12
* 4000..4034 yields 0.18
